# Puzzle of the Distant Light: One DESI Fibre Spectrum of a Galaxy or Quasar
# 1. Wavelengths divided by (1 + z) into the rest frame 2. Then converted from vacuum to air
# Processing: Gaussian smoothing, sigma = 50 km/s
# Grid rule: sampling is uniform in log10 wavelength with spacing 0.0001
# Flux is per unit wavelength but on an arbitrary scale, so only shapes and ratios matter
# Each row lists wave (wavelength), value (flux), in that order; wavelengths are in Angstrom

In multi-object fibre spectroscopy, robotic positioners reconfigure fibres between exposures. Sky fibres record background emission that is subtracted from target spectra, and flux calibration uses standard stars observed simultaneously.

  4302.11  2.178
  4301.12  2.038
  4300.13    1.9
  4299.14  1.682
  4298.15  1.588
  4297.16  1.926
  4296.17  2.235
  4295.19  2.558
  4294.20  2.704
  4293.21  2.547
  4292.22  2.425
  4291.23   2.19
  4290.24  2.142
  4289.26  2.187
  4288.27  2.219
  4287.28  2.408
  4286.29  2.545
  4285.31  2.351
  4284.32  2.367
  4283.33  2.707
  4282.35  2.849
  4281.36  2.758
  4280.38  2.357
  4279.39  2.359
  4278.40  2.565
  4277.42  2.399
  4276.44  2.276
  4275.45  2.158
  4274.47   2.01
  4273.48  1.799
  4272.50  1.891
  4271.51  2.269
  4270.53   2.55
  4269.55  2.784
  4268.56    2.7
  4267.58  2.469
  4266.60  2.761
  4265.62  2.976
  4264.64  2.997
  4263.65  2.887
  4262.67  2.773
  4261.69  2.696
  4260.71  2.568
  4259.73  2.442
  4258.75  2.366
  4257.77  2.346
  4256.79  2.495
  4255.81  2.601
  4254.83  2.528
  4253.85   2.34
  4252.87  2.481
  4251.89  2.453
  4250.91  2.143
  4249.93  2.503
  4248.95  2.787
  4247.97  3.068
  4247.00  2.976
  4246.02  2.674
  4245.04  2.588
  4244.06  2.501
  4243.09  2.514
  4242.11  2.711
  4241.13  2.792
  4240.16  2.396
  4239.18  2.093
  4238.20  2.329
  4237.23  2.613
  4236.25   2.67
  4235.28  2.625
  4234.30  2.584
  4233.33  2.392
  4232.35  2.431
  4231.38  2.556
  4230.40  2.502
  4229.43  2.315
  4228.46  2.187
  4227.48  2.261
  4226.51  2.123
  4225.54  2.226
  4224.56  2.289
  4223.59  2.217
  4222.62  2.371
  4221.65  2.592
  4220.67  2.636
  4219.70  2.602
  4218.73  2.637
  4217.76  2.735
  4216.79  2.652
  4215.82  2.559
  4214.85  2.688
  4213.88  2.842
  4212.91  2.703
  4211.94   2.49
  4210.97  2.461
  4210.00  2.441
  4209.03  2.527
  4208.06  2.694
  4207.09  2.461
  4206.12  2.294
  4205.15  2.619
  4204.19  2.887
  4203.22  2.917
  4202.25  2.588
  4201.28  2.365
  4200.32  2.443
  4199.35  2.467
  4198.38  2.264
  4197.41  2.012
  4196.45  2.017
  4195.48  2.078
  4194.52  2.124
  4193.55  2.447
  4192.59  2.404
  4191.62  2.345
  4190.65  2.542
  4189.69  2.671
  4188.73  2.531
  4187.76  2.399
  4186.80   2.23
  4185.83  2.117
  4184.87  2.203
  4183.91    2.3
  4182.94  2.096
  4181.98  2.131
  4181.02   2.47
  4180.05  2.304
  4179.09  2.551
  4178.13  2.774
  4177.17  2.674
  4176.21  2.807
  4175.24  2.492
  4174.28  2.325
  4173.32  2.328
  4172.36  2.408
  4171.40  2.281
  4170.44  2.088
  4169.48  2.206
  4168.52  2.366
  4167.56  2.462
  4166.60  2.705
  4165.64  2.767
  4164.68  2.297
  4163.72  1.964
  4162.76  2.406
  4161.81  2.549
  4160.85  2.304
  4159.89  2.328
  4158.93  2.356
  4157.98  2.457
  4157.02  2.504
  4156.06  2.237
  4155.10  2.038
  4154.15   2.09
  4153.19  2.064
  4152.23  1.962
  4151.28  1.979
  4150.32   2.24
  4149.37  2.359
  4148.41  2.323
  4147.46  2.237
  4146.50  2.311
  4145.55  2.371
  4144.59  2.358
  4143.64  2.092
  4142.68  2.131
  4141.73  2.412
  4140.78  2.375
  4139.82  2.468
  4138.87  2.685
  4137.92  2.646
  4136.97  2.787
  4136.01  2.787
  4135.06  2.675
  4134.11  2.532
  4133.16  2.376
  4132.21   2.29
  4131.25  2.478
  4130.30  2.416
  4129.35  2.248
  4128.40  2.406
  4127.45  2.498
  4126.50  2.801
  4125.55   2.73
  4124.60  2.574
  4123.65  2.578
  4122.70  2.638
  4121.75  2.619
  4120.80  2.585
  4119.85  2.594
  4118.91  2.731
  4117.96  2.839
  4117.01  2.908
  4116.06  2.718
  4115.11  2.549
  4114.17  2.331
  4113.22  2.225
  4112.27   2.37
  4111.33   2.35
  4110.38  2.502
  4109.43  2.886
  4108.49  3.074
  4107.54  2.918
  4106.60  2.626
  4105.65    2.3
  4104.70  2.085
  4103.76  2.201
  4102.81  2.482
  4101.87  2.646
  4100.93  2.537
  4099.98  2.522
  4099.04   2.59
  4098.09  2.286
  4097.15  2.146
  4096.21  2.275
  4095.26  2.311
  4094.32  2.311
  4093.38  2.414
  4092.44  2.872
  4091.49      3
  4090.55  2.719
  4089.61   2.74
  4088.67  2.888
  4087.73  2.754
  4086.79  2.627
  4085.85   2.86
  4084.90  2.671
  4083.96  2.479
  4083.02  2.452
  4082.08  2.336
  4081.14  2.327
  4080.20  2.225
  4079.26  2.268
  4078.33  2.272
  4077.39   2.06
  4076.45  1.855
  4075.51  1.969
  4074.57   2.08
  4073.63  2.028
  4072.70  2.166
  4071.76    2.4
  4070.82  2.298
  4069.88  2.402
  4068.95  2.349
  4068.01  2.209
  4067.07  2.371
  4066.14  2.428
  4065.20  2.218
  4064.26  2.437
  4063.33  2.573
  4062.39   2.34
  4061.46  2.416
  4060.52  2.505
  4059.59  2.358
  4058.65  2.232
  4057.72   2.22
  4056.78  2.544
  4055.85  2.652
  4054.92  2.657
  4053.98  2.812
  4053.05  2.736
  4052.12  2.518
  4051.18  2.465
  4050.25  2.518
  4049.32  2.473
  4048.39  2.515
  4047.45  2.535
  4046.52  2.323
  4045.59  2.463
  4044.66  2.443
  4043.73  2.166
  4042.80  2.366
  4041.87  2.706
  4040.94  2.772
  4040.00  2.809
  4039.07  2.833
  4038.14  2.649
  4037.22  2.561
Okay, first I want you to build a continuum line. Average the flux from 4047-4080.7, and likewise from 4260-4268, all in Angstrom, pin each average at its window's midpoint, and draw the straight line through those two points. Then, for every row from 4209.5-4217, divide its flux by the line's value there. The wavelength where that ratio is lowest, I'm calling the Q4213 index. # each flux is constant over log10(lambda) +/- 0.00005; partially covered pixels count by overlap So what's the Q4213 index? 4210.00 Angstrom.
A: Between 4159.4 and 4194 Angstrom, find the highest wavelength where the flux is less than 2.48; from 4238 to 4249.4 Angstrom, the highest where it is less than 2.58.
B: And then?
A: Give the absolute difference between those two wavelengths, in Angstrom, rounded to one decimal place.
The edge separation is 50.5 Angstrom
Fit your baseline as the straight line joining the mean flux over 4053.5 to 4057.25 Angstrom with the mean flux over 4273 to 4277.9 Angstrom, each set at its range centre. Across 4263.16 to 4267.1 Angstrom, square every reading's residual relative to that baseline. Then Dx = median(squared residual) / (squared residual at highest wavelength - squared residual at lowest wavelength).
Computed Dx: -3.80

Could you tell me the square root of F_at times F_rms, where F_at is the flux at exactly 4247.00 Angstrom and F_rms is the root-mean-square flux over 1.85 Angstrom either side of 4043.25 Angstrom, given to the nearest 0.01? 2.69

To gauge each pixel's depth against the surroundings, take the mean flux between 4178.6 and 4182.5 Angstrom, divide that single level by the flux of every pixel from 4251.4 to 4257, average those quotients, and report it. 0.95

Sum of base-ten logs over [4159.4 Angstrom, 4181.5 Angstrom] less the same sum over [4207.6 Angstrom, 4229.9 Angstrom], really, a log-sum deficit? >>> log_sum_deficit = -0.25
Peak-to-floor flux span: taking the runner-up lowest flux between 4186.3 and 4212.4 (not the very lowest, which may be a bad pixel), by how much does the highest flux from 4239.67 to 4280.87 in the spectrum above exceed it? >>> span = 1.1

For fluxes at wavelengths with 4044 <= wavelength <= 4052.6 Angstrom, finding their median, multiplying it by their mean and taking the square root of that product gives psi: 2.47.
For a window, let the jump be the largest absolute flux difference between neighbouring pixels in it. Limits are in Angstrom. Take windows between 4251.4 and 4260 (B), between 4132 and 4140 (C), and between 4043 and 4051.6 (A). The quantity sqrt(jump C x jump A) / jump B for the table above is 1.3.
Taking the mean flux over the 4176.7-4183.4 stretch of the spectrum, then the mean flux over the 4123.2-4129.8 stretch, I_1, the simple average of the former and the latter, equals 2.49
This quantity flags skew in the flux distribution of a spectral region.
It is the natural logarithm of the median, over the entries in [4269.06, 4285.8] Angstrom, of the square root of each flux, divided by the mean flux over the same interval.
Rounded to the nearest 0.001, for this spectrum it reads -0.438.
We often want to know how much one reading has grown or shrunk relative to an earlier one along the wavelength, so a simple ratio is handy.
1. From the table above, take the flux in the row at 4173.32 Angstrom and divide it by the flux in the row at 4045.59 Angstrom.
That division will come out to 0.95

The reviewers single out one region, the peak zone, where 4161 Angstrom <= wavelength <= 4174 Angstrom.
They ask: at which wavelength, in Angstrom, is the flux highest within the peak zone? 4165.64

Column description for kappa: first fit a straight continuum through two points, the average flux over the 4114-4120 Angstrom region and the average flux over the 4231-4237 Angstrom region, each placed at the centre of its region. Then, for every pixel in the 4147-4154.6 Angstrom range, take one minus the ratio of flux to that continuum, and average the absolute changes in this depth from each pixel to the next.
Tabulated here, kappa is 0.035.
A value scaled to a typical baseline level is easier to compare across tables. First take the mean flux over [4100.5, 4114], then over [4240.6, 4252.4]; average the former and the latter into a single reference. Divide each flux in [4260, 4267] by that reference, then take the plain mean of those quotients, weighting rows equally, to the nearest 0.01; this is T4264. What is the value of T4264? 1.09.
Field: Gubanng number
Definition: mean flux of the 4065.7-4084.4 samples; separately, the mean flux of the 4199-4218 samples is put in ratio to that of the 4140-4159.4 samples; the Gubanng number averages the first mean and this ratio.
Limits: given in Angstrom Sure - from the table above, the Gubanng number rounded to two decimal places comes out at 1.70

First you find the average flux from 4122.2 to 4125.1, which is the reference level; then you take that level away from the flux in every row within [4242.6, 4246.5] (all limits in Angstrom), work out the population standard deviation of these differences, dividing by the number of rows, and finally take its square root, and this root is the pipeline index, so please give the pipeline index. 0.26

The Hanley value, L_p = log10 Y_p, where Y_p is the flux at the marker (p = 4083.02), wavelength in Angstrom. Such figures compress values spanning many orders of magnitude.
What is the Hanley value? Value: 0.390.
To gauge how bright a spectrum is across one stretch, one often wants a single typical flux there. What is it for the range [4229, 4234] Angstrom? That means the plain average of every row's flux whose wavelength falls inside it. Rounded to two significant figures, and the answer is 2.4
